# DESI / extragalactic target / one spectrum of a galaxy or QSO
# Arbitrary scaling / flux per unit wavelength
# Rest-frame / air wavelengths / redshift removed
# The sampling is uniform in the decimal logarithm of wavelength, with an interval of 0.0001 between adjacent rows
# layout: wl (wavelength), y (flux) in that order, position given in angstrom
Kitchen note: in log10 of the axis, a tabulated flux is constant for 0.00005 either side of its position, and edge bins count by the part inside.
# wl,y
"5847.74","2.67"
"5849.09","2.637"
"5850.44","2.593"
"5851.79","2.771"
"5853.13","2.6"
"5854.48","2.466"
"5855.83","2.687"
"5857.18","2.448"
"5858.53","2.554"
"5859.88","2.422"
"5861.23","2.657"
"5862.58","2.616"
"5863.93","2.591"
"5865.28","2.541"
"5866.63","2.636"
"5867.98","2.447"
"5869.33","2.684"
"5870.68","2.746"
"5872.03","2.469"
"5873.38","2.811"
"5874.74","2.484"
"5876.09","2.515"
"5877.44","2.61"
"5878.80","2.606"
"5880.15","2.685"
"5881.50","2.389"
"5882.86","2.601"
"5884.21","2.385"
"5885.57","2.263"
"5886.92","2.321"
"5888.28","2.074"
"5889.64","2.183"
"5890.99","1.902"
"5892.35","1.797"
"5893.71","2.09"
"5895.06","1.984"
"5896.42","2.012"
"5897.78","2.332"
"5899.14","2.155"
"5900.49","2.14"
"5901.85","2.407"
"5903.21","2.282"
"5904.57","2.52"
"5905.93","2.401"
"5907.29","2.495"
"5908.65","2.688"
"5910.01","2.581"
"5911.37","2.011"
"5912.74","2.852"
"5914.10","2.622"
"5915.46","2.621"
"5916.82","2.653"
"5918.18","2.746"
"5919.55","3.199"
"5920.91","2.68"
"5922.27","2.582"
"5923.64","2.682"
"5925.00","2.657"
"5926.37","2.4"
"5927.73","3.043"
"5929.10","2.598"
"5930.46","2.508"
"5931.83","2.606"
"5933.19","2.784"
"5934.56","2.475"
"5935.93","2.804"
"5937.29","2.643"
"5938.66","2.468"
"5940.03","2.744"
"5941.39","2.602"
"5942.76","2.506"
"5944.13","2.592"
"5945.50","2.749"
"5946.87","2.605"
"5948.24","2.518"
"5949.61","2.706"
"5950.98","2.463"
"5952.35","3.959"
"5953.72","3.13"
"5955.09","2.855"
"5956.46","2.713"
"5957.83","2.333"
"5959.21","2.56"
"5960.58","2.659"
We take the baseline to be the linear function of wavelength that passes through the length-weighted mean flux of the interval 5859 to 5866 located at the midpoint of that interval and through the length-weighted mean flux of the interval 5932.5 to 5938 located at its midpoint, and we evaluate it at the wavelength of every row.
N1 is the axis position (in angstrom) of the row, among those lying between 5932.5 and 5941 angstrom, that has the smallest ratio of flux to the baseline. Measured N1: 5938.66 angstrom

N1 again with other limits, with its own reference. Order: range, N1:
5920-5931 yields 5926.37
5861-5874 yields 5867.98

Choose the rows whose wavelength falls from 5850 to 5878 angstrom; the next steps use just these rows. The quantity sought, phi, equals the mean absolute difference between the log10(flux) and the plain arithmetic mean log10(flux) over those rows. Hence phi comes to 0.015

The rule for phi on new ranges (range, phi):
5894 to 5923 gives 0.043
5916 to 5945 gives 0.021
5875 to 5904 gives 0.039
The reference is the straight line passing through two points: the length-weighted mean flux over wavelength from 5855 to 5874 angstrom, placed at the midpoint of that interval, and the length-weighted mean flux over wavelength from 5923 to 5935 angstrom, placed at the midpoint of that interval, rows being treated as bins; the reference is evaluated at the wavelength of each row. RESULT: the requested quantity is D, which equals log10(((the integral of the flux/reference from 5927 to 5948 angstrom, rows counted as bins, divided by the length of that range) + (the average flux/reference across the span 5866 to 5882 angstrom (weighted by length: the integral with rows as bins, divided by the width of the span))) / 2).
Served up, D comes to -0.001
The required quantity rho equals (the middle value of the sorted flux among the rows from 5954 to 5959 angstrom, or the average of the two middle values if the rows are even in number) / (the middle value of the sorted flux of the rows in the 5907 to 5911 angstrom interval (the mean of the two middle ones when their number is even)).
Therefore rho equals 1.05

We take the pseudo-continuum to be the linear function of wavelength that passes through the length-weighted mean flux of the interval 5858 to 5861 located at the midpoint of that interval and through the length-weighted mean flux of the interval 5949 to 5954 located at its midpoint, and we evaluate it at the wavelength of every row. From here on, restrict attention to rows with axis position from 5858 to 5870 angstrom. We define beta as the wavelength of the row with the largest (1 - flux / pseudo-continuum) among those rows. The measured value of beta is 5867.98 angstrom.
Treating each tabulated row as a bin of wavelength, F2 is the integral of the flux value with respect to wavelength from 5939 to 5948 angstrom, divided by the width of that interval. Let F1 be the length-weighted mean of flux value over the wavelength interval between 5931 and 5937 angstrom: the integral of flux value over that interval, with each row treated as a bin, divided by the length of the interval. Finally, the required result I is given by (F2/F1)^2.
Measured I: 0.97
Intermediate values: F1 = 2.66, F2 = 2.62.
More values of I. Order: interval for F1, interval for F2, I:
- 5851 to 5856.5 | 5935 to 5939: 1.01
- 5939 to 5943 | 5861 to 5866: 0.98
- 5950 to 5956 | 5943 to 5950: 0.73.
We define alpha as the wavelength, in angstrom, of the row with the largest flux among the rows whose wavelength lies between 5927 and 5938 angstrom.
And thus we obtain 5927.73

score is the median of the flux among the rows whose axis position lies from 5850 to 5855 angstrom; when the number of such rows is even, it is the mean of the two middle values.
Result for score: 2.60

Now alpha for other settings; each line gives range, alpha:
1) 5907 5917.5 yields 5912.74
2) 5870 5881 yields 5873.38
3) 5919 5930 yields 5919.55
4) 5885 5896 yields 5886.92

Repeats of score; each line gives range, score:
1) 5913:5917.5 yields 2.62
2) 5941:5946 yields 2.60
